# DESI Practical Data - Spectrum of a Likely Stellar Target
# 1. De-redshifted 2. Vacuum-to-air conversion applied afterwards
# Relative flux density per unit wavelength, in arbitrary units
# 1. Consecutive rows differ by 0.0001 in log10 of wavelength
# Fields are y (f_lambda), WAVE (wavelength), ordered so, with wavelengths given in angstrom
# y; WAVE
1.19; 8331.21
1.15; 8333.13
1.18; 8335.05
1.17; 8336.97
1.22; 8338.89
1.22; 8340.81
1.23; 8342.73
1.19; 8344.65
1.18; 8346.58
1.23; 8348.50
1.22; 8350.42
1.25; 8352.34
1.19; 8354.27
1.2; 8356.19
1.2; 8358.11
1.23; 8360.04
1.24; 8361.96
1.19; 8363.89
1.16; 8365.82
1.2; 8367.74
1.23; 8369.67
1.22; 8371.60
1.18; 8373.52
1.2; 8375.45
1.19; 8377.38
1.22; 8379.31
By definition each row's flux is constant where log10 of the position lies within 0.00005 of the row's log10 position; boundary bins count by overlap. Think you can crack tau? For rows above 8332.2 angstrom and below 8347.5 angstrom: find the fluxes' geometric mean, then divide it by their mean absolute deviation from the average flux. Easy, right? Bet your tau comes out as 52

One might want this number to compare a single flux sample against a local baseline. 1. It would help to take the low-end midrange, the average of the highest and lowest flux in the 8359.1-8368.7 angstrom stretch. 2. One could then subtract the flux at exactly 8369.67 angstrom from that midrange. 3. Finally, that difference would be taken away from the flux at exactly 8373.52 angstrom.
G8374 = 1.21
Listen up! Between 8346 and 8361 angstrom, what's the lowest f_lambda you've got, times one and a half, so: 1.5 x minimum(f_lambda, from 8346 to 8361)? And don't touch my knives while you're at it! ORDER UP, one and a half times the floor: 1.77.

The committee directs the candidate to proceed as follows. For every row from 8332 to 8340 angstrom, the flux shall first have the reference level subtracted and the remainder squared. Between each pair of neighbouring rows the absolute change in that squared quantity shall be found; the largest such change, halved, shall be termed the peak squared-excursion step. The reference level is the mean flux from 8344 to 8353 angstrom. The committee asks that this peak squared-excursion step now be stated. 0.0015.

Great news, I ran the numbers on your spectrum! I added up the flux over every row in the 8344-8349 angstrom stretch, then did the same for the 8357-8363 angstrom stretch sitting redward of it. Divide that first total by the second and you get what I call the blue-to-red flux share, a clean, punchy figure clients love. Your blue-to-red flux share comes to 0.98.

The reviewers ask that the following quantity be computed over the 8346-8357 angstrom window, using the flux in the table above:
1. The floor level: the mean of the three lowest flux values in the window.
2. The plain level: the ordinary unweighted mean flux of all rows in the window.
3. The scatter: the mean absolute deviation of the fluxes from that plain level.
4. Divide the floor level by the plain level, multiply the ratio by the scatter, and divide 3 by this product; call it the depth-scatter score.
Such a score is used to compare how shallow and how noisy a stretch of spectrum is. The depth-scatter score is 141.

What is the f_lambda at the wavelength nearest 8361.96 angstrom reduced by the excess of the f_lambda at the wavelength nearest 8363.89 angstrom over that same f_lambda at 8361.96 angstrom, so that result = 1.29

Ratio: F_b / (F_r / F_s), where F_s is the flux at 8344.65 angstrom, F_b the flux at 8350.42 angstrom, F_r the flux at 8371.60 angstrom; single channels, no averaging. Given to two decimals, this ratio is 1.19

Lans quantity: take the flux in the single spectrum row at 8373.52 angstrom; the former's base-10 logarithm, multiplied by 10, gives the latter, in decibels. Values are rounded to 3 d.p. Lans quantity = 0.719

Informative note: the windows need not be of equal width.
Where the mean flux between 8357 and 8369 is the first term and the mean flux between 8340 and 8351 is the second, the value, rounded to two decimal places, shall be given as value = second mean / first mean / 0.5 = 2.01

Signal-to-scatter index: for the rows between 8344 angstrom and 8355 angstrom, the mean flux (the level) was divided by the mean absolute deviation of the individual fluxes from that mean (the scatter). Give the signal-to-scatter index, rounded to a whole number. 52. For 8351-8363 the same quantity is 56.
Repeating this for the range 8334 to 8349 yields 53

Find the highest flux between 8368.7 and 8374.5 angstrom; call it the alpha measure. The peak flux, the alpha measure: 1.23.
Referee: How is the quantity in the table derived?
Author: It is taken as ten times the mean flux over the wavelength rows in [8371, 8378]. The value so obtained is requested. 12.0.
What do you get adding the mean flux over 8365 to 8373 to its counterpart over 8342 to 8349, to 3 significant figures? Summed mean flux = 2.41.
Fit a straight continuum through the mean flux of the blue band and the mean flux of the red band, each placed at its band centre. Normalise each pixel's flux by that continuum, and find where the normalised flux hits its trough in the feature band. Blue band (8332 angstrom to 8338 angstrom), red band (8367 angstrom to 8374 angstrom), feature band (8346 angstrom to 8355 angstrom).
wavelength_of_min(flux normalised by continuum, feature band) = 8346.58 angstrom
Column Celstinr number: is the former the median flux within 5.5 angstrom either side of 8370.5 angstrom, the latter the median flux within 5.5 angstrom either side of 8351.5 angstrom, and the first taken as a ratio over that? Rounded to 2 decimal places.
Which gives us 0.99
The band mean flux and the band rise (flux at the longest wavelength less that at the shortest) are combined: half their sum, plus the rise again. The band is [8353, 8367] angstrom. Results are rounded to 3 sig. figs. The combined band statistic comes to 0.556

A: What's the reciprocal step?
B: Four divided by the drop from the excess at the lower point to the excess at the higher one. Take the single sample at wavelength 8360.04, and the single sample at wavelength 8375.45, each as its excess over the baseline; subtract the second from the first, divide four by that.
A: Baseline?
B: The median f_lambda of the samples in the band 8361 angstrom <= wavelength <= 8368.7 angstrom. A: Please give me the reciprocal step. 133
